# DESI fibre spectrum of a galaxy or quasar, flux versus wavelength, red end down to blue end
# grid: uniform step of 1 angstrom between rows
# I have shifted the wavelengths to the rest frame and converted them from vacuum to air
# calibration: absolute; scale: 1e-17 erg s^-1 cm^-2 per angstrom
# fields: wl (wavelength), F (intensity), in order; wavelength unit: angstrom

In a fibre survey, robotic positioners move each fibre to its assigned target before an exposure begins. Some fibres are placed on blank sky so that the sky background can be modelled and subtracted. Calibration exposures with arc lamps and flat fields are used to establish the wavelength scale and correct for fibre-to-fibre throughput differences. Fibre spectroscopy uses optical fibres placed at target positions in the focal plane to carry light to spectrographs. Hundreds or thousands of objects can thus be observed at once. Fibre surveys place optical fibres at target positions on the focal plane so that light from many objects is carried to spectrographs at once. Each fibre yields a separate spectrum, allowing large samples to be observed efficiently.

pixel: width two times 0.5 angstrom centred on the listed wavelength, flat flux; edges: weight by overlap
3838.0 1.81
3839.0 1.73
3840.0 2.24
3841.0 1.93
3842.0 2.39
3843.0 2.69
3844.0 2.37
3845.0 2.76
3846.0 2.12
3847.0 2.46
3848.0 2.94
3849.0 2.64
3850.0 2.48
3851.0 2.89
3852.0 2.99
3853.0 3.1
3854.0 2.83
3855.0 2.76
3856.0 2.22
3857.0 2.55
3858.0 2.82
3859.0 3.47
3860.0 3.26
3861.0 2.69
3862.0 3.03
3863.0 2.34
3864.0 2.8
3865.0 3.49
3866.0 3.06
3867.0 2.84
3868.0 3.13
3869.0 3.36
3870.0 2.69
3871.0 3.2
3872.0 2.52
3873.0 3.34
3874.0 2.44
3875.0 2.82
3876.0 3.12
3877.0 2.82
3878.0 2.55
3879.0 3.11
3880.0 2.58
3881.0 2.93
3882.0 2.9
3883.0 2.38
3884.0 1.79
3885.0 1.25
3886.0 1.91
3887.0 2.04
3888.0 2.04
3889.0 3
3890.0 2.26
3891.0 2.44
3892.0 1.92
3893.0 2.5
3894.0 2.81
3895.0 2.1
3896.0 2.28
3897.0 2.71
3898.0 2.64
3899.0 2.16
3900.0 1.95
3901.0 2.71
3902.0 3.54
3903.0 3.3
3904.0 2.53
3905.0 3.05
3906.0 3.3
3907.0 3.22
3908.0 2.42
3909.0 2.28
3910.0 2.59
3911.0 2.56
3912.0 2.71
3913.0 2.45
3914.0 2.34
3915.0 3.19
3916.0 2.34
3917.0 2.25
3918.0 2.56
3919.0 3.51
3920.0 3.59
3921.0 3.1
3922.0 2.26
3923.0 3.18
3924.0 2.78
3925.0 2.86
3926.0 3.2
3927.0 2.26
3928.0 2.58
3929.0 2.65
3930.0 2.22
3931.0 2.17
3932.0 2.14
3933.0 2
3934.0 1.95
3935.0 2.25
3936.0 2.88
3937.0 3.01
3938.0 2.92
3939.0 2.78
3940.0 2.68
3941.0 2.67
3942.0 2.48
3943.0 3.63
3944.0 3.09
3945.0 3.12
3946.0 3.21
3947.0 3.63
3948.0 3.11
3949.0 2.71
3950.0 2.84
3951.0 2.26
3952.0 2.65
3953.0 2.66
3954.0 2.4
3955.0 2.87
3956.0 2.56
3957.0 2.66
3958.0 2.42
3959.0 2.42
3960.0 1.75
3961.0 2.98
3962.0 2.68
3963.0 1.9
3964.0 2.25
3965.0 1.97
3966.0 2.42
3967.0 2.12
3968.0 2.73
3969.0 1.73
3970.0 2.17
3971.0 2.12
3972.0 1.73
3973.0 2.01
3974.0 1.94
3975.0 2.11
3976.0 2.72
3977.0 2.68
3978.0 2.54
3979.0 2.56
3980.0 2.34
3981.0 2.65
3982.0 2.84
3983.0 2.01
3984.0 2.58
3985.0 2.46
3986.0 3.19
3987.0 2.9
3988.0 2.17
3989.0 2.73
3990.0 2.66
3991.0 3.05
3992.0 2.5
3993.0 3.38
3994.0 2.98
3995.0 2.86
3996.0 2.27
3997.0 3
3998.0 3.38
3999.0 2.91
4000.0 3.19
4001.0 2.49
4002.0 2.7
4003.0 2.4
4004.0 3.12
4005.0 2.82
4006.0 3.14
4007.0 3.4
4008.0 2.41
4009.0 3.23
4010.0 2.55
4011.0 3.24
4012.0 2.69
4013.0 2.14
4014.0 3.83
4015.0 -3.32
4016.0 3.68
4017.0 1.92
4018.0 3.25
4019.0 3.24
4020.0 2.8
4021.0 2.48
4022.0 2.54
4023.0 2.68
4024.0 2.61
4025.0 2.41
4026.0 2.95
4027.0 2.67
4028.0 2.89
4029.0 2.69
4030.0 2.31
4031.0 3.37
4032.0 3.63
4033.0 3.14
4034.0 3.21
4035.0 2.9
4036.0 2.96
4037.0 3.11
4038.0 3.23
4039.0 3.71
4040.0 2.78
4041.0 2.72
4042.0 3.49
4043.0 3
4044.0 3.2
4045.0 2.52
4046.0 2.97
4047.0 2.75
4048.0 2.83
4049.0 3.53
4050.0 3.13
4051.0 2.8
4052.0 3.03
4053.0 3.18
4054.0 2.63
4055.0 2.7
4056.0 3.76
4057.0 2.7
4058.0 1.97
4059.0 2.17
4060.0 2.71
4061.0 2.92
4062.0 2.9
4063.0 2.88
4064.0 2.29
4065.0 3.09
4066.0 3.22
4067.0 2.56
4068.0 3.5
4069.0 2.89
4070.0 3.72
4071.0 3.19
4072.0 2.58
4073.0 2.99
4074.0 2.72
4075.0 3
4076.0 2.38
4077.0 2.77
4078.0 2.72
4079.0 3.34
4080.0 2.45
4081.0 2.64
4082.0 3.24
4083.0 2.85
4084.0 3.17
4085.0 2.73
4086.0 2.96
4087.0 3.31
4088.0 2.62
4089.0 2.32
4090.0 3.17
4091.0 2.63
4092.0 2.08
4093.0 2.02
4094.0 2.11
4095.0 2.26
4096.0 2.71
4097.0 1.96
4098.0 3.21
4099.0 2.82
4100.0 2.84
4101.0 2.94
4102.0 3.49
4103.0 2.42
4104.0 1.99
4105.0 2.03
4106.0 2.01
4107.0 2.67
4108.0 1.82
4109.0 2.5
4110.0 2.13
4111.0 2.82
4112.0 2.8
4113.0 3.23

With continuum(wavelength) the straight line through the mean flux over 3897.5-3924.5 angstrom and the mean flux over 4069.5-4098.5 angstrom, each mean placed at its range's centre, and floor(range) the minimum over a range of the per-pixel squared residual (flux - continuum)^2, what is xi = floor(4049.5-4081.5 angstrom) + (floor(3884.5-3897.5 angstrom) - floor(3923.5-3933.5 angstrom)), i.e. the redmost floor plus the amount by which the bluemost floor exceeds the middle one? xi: 0.0023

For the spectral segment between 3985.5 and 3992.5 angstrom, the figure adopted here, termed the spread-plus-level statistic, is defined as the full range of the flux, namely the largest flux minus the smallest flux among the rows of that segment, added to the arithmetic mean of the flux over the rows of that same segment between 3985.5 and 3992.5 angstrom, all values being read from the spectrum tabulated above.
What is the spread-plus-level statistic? 3.8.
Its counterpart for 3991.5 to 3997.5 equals 3.9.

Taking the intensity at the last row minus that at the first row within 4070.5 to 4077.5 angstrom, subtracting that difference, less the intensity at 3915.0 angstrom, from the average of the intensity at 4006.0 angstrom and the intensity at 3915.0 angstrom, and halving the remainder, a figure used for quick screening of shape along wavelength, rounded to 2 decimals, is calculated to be 3.39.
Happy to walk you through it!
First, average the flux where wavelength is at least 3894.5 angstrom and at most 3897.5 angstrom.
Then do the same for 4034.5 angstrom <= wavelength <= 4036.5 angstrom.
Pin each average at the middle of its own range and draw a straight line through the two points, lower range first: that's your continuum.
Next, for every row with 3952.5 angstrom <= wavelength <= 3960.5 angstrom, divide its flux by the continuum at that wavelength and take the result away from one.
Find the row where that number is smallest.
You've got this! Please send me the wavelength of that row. 3955.0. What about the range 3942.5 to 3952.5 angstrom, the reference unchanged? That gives 3943.0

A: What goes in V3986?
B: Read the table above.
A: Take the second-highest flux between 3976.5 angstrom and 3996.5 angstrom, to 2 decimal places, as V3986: 3.19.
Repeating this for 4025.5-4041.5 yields 3.63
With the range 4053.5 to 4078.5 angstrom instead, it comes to 3.72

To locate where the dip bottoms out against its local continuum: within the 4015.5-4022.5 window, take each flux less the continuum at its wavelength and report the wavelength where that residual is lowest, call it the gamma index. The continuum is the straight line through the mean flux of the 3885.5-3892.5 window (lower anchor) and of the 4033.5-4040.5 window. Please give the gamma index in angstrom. 4017.0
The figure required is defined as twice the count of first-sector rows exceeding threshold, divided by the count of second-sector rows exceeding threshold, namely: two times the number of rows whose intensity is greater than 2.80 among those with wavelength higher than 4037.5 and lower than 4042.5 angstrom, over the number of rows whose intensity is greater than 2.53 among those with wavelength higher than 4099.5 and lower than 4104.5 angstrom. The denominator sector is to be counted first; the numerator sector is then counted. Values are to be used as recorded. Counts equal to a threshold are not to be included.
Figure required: 2.0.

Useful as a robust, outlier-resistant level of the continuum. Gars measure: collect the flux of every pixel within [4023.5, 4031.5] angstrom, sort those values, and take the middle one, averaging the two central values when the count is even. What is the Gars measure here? 2.7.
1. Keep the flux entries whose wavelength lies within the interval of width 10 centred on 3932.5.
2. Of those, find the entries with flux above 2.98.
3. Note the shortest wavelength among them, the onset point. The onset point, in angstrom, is 3937.0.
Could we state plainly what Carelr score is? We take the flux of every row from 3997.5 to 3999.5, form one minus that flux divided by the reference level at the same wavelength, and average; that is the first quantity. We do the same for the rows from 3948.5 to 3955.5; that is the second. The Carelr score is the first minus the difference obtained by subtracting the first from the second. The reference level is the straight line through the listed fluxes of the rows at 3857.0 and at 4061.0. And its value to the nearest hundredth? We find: -0.28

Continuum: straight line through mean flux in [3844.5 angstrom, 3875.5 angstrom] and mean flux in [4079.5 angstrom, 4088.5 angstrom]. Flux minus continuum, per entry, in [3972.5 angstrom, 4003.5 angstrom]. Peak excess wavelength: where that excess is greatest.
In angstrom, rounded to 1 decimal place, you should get 3993.0 angstrom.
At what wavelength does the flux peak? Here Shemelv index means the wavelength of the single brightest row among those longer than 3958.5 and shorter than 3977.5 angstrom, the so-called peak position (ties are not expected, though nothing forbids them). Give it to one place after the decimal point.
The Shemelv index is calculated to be 3961.0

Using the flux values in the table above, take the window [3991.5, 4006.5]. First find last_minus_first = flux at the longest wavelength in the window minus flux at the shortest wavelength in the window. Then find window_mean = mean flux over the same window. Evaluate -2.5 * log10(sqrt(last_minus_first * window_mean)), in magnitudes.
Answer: -0.33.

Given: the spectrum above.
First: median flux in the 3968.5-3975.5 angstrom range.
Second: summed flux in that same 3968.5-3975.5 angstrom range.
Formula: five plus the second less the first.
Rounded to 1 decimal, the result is 16.8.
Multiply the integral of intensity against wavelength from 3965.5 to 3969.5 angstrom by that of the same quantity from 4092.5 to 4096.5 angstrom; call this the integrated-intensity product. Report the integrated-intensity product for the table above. 82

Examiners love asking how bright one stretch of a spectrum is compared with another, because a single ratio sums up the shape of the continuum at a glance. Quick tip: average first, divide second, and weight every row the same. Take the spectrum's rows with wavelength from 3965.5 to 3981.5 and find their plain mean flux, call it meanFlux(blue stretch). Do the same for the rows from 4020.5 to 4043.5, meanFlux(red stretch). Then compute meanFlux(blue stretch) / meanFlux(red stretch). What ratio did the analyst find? 0.78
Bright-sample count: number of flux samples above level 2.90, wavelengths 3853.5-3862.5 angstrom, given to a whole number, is 3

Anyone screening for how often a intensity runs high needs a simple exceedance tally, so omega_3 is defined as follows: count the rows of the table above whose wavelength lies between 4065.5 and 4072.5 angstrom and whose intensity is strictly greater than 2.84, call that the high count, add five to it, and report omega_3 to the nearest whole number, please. 10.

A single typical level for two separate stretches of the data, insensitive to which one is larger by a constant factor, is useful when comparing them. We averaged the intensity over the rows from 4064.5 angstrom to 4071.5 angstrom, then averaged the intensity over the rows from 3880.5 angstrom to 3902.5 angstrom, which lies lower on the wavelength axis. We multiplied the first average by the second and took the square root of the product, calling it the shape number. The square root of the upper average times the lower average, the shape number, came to 2.74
